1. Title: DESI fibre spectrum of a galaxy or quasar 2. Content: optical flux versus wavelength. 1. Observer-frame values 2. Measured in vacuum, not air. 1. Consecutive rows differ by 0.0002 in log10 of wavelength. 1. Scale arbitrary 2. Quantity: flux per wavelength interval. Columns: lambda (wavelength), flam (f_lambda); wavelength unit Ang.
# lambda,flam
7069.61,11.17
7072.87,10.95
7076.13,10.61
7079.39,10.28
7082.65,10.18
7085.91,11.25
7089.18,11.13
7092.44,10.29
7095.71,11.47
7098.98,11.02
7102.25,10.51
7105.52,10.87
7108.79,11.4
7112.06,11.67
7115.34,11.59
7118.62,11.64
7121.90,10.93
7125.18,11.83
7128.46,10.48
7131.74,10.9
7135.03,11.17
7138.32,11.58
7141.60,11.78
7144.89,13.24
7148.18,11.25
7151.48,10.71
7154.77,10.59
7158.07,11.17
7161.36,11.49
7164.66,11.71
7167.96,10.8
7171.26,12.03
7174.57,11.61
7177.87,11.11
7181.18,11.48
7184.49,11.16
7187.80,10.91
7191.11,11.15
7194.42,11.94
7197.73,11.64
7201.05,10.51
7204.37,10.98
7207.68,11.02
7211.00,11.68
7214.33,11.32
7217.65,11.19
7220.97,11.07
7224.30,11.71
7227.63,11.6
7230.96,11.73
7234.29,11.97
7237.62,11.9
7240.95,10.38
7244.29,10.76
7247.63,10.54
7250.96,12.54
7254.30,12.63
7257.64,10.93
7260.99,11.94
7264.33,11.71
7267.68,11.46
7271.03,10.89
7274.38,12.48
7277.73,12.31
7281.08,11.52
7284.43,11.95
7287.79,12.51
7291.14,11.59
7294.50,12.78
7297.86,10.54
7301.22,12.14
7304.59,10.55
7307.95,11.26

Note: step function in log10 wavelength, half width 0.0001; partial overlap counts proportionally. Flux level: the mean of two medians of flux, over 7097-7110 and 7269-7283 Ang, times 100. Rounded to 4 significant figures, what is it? 1143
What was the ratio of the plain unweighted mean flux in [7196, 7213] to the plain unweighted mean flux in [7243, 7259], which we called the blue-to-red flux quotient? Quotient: 0.97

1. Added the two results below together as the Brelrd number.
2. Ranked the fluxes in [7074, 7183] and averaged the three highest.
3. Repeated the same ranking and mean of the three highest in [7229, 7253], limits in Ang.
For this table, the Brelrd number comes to 24.5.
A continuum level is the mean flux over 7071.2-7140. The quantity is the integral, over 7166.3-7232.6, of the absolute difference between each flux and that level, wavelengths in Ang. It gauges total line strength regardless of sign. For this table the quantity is 26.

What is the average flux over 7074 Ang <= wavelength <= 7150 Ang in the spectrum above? 11.18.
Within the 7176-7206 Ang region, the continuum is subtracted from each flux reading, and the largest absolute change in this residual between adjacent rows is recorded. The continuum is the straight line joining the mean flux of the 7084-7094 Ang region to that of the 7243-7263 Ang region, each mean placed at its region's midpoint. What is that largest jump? 1.14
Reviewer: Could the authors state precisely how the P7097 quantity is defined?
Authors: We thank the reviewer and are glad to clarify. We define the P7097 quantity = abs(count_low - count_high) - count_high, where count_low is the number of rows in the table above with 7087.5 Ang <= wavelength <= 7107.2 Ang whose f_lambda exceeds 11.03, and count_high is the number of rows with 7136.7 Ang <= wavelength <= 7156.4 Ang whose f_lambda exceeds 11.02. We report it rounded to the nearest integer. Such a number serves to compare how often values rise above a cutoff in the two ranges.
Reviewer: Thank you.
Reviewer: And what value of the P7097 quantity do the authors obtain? -2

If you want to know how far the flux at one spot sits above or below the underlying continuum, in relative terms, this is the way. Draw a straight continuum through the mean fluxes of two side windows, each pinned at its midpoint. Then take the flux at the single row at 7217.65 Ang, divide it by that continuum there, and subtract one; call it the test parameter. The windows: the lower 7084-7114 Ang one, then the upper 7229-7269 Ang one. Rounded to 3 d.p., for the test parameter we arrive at -0.022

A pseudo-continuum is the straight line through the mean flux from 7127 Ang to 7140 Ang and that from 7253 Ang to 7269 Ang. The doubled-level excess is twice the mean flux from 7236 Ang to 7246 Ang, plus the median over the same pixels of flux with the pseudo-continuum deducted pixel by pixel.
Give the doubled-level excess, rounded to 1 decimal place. 21.1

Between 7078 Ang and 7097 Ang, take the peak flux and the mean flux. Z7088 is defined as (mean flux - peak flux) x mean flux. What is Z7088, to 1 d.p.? -7.6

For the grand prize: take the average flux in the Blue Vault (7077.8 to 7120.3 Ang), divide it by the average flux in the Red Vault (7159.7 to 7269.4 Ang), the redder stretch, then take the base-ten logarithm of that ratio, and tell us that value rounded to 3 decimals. -0.015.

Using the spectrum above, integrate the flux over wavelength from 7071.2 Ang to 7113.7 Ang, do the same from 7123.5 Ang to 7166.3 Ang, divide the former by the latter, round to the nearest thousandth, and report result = 0.951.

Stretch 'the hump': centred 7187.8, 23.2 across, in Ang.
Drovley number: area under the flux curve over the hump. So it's 263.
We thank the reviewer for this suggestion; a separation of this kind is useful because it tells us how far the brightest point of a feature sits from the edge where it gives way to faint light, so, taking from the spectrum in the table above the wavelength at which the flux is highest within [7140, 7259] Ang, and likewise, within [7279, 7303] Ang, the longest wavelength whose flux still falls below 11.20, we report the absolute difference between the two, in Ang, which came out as 153.0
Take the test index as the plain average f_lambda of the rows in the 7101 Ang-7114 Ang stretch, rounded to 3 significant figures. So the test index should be 11.1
